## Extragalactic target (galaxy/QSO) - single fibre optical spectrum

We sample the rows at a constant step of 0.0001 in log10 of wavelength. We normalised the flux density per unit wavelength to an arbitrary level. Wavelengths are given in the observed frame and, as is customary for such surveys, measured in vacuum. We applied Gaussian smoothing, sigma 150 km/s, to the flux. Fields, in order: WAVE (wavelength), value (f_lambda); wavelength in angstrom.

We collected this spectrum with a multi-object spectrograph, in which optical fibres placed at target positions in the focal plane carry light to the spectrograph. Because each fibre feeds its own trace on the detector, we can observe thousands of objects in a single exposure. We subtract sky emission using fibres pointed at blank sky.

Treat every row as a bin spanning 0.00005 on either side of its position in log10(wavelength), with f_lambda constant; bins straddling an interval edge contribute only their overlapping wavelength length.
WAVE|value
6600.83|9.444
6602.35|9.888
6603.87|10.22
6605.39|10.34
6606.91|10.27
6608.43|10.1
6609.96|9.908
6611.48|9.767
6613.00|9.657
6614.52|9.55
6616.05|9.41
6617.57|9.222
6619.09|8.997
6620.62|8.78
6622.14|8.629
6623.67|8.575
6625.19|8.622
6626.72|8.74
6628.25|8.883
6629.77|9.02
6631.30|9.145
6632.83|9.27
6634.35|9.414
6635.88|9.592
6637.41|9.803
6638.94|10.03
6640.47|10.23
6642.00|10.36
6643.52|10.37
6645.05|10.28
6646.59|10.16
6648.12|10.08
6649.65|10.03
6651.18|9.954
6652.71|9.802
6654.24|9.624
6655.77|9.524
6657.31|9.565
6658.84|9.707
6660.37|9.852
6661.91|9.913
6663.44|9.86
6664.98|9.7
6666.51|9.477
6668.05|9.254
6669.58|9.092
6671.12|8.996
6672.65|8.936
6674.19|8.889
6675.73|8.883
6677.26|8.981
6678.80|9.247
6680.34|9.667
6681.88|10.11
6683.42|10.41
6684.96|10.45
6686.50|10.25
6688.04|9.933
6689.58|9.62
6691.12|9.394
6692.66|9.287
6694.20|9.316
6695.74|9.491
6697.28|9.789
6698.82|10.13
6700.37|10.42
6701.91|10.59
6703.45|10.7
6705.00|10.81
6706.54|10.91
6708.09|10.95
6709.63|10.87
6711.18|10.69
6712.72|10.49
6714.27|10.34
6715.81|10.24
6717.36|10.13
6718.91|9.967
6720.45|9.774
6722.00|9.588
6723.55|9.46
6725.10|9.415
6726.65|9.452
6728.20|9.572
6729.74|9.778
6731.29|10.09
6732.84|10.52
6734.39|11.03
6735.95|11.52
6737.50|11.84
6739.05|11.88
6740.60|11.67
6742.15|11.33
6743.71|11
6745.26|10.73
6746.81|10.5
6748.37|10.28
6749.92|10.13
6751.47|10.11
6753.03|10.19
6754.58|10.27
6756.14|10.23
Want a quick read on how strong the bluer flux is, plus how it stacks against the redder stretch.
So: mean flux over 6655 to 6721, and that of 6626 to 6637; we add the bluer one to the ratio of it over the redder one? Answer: 10.1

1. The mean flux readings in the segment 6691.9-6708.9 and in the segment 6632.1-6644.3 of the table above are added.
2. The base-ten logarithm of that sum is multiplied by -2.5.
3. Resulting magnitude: -3.26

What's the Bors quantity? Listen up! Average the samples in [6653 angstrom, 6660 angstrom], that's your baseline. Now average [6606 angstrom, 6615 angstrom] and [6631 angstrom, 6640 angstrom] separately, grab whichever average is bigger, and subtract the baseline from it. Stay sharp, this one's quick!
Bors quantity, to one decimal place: 0.3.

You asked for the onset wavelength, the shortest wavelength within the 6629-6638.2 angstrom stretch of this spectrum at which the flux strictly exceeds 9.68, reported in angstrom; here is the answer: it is 6637.41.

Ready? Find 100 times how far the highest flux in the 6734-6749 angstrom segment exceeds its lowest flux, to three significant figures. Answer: 160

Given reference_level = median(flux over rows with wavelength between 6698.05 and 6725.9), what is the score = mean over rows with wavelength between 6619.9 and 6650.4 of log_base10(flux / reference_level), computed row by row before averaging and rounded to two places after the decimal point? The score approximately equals -0.04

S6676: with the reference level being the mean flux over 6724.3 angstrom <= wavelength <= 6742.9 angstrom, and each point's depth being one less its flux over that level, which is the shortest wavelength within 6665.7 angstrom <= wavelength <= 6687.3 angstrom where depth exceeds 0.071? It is 6666.51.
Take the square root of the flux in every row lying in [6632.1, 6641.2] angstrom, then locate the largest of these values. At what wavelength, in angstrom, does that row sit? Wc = 6640.47 angstrom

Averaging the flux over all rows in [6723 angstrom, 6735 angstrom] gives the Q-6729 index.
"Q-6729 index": 9.91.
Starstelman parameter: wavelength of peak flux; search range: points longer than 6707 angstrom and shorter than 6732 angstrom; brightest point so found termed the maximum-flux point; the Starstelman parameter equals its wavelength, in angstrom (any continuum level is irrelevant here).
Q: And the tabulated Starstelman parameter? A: 6708.09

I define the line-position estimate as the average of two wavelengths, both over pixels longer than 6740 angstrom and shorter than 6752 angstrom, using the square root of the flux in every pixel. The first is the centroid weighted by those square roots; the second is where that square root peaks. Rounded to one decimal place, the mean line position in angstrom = 6743.3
